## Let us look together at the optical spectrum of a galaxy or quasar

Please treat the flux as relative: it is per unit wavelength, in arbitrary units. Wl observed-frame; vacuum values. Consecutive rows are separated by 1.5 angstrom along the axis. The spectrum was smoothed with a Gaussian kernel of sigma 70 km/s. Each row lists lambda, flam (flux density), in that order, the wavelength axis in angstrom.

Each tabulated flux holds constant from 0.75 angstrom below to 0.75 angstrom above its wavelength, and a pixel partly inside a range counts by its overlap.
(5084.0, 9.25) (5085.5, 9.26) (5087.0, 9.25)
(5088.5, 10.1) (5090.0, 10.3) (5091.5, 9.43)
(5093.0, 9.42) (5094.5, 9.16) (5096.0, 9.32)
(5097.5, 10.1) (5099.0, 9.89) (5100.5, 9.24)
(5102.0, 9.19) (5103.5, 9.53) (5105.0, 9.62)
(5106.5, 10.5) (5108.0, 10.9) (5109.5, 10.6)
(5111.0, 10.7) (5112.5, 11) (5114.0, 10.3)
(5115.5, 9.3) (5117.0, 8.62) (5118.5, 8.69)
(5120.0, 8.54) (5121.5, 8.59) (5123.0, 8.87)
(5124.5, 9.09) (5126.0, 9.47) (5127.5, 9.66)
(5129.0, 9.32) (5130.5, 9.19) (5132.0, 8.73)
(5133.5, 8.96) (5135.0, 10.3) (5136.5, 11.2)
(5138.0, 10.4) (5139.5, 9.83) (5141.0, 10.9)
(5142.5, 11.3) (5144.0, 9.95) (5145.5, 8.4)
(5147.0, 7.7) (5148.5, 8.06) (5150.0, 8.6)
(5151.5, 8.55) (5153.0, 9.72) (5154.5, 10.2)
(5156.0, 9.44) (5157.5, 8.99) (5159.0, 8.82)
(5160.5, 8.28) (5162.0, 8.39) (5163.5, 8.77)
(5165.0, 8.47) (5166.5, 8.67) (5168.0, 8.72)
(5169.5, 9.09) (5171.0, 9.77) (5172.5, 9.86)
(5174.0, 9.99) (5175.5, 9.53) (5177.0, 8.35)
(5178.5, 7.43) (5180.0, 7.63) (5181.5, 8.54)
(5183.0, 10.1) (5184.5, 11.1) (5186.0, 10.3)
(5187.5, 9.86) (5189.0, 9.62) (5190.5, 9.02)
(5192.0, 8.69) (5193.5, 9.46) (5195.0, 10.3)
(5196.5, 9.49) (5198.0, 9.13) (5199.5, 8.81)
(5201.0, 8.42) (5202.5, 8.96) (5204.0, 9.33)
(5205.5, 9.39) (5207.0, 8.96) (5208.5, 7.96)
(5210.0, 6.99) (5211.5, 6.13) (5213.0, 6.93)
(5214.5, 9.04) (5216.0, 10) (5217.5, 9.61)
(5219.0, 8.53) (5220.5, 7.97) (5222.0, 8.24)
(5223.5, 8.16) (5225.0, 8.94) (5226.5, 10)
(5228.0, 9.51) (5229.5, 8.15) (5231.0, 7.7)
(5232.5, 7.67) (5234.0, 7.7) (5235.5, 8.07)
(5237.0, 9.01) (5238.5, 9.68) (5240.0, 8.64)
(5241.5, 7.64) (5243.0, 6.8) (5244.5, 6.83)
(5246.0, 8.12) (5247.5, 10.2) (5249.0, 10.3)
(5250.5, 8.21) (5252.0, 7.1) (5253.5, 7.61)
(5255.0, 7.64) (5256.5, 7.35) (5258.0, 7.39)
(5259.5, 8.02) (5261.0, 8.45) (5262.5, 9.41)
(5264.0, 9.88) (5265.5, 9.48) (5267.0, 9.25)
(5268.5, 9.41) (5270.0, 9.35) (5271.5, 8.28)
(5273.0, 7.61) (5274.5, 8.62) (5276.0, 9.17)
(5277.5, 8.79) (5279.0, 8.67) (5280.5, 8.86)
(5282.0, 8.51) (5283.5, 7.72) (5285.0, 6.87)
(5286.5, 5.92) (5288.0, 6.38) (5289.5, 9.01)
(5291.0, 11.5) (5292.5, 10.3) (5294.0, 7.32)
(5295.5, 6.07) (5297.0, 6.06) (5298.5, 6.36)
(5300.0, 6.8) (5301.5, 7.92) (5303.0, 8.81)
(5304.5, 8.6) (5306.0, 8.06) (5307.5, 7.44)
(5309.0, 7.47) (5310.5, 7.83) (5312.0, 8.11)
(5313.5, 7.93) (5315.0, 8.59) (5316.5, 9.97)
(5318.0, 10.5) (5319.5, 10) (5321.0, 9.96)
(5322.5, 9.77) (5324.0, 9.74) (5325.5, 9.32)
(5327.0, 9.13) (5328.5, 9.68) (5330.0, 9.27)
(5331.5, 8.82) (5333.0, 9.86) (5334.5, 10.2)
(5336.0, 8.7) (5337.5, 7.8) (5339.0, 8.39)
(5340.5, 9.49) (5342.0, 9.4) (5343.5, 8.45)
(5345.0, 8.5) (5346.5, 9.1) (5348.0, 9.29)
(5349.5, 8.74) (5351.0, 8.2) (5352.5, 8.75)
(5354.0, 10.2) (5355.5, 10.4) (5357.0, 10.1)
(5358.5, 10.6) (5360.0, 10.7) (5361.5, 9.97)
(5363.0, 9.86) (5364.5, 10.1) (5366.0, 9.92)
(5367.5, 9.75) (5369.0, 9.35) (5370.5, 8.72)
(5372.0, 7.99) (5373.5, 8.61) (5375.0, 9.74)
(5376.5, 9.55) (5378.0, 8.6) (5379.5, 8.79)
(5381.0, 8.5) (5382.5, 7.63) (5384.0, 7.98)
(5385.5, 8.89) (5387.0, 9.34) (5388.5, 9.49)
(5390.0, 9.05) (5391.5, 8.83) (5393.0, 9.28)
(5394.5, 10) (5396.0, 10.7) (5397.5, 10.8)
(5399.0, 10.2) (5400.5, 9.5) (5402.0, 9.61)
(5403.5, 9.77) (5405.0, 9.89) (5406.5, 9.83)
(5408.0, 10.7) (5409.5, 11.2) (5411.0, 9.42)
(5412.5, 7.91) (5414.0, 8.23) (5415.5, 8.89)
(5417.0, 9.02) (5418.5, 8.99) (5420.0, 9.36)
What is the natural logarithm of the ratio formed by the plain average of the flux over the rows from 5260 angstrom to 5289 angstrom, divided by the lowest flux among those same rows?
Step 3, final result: 0.36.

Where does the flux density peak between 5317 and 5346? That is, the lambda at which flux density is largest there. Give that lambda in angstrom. 5318.0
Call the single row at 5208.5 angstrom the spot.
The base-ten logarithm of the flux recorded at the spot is 0.90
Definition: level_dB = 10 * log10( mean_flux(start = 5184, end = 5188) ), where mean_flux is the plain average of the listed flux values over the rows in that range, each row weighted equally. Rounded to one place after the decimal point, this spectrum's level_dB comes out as 10.2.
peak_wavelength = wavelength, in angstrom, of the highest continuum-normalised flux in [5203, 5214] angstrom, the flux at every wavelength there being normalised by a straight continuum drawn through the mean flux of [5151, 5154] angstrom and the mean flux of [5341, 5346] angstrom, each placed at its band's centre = 5205.5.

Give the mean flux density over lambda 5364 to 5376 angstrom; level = 9.3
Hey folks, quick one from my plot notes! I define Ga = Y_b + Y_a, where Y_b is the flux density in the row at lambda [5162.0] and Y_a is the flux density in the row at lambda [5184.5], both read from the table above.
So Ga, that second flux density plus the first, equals 19.5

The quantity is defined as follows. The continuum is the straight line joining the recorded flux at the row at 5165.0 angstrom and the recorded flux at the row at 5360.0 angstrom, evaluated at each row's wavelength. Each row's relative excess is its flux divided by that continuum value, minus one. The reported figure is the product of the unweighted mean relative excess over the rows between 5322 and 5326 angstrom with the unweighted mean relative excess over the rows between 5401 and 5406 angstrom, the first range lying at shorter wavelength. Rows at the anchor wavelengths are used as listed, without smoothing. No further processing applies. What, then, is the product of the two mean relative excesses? 0.008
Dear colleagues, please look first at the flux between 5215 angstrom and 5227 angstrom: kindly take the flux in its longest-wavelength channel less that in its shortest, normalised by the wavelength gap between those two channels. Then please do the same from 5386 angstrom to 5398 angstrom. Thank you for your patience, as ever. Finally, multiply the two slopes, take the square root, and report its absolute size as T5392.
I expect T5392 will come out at 0.00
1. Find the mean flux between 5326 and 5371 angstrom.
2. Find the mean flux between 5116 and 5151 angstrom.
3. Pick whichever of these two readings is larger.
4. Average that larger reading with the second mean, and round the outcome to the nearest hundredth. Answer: 9.35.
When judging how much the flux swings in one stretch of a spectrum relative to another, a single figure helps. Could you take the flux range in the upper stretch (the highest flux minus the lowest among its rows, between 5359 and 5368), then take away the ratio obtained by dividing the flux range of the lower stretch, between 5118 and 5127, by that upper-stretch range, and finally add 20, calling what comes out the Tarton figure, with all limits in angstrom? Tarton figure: 20.0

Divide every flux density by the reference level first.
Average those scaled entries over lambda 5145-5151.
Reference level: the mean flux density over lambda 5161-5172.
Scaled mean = 0.93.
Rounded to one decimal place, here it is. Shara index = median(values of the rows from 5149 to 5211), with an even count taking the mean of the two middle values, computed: 9.0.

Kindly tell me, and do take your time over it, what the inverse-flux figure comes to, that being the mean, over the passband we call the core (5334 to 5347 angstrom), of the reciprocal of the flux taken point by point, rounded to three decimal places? 0.113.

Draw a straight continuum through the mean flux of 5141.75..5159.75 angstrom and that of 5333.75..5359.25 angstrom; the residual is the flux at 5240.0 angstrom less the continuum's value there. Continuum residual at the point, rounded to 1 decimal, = -0.5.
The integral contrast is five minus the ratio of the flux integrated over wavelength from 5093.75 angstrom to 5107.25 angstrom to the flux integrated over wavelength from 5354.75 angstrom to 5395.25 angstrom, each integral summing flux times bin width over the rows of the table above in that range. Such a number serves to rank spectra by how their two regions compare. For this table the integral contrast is 4.7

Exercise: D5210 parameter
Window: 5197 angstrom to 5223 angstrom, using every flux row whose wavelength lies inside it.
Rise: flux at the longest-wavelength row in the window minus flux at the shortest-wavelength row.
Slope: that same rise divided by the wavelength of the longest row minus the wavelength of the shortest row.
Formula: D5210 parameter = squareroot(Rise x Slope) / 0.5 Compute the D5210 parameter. 0.36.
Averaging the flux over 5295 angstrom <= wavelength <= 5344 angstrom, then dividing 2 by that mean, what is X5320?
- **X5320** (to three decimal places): 0.232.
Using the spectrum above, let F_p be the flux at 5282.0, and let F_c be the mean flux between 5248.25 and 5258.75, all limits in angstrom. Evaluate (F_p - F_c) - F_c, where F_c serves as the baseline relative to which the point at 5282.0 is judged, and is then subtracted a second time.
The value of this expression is -7.4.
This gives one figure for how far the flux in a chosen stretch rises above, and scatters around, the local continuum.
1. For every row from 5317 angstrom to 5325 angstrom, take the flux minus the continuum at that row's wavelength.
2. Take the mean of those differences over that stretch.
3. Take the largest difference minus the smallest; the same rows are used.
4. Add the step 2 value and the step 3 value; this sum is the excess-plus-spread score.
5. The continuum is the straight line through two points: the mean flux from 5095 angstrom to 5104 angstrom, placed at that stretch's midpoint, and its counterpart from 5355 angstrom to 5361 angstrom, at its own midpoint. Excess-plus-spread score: 0.45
